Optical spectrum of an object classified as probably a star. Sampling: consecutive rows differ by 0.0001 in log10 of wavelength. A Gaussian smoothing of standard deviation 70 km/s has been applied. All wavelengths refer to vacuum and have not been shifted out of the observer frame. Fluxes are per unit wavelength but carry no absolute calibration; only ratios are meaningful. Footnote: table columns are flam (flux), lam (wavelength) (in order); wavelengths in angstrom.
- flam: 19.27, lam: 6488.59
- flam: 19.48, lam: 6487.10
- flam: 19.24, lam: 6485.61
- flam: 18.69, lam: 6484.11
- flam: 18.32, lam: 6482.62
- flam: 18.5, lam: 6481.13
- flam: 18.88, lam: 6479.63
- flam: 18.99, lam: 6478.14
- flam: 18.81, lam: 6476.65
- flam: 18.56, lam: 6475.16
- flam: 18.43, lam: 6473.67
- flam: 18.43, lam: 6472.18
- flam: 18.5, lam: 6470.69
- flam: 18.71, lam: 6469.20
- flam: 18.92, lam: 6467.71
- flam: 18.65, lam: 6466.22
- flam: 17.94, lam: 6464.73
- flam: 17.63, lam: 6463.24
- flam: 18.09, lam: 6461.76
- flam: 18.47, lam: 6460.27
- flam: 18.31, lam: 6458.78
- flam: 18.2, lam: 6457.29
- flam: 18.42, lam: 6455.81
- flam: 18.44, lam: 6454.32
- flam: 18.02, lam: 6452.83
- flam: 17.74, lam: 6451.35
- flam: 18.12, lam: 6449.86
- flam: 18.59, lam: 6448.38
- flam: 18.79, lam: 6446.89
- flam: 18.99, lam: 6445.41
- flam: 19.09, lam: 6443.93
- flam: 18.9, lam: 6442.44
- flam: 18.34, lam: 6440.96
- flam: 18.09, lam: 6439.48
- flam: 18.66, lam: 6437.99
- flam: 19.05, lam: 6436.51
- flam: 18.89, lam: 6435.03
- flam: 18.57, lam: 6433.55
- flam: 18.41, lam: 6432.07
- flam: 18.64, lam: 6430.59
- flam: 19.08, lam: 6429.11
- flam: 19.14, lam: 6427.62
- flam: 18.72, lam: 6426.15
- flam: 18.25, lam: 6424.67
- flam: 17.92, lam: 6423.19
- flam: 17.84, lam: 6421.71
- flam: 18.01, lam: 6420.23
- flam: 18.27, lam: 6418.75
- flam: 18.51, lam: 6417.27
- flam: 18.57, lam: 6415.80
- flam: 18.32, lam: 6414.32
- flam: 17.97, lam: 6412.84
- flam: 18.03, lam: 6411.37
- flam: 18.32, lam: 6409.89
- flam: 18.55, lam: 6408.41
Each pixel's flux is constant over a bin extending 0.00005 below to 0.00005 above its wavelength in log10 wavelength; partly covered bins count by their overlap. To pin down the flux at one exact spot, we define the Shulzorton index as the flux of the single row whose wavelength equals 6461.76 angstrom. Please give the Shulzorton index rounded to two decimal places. 18.09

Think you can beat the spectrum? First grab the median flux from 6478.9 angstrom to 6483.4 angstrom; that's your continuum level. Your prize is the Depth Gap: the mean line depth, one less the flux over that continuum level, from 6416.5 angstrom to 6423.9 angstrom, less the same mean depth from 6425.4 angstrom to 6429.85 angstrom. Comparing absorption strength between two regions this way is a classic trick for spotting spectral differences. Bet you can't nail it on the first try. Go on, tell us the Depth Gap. 0.05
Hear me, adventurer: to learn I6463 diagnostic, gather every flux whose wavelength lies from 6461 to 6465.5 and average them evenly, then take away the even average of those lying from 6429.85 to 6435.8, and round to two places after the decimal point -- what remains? -0.74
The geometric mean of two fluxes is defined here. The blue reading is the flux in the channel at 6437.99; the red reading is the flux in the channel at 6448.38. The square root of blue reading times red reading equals 18.6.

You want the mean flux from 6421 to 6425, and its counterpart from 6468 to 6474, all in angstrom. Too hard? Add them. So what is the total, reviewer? 36.52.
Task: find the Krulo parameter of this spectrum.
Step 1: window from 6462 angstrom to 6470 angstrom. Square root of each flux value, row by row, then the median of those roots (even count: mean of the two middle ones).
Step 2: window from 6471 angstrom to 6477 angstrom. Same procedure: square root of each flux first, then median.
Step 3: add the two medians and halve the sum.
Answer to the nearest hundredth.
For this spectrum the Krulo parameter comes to 4.31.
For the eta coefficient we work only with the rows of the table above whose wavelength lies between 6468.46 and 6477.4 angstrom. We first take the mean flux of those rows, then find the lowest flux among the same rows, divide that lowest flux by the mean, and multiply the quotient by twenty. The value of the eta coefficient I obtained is 19.8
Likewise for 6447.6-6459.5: 19.5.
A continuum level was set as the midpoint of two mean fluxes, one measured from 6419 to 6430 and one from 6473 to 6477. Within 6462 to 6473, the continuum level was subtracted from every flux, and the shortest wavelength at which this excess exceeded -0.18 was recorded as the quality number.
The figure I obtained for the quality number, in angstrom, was 6466.22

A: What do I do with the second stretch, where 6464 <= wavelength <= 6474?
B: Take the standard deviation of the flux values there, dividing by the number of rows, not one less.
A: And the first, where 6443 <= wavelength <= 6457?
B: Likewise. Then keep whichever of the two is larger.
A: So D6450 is 0.43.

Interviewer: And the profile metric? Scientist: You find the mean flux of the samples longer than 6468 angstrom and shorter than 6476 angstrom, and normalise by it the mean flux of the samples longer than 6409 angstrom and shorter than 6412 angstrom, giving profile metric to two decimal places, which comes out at 0.98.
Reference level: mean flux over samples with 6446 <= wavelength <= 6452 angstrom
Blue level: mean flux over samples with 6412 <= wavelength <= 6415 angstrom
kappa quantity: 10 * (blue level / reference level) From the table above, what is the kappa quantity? 9.9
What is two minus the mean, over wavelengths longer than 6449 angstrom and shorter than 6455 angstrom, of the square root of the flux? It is -2.25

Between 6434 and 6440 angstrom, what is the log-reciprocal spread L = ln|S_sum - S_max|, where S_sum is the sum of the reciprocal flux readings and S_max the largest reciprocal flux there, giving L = -1.84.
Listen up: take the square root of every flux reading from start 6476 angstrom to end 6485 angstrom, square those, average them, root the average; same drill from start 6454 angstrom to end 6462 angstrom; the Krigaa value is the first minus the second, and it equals 0.044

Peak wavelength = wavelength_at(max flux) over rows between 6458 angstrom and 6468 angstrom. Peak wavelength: 6467.71 angstrom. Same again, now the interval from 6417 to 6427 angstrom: 6426.15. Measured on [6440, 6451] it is 6443.93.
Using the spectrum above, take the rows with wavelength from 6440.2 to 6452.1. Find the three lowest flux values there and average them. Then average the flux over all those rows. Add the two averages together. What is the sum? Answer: 36.6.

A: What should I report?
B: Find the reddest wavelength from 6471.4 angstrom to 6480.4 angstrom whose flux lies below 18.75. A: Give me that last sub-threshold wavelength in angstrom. 6475.16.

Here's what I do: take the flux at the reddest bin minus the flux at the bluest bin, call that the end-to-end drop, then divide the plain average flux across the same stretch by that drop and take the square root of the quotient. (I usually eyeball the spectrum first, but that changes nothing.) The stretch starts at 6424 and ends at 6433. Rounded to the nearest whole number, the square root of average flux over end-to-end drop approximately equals 11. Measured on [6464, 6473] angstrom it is 6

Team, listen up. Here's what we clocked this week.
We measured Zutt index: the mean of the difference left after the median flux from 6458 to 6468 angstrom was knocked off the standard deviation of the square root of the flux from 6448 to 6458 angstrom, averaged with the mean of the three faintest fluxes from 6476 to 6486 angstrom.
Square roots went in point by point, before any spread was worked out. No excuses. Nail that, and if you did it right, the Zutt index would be 0.11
